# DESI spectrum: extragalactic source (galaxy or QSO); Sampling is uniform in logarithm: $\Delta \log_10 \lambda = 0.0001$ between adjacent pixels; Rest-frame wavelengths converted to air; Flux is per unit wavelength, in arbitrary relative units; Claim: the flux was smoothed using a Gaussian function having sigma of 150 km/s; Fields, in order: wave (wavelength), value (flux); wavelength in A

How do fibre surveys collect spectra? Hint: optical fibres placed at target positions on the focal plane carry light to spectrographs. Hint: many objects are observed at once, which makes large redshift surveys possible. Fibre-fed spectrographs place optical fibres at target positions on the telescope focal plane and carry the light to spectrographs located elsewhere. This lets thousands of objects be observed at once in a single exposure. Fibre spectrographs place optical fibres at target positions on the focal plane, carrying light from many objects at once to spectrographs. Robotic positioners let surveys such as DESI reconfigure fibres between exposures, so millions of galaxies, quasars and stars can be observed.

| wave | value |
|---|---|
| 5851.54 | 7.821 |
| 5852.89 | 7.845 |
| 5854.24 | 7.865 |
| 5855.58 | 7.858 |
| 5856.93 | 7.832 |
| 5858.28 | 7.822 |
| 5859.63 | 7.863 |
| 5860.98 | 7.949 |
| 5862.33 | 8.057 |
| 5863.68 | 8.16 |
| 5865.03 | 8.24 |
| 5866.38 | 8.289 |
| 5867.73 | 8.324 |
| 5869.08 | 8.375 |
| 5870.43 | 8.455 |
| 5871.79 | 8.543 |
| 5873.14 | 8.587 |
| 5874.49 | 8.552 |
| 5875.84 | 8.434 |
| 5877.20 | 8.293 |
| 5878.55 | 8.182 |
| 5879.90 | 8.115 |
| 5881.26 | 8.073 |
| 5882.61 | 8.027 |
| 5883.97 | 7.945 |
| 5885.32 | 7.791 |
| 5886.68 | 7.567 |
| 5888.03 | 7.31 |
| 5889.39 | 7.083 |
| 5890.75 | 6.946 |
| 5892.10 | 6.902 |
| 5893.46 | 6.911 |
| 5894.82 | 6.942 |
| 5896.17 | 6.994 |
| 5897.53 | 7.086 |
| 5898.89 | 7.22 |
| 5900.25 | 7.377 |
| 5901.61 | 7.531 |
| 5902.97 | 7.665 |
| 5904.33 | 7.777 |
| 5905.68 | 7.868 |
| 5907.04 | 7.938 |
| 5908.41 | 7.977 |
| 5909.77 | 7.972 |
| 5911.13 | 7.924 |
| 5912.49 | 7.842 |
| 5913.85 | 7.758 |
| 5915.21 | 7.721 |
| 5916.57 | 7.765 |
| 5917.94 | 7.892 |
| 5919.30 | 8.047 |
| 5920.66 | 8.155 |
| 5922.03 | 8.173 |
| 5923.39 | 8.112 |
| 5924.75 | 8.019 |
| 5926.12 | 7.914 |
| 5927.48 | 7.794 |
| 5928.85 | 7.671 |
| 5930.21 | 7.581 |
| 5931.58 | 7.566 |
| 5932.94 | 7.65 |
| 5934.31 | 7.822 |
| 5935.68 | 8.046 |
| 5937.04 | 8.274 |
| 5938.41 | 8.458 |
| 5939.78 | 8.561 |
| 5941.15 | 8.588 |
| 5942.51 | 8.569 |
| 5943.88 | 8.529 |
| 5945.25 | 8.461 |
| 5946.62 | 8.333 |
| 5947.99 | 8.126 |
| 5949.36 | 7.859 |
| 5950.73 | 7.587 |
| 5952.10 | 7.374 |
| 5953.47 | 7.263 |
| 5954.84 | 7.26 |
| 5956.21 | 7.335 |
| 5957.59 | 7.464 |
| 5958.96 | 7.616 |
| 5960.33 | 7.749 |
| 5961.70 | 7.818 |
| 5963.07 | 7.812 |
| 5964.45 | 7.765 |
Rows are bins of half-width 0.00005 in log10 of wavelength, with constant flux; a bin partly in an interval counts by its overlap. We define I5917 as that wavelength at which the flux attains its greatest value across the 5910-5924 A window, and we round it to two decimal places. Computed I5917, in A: 5922.03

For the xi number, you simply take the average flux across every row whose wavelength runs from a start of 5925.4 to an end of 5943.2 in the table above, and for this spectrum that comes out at 8.04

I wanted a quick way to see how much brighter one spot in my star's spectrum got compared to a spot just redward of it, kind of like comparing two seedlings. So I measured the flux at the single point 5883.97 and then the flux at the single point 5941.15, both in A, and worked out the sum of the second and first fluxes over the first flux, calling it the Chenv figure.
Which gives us 2.08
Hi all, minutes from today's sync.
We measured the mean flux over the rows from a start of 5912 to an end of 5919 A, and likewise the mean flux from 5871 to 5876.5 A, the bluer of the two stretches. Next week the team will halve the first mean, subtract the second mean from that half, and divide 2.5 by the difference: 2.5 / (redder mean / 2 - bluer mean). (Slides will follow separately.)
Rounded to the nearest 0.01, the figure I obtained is -0.54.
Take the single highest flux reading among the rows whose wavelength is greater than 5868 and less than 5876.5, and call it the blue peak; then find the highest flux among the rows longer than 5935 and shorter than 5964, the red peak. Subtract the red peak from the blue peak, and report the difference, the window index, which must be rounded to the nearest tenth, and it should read 0.0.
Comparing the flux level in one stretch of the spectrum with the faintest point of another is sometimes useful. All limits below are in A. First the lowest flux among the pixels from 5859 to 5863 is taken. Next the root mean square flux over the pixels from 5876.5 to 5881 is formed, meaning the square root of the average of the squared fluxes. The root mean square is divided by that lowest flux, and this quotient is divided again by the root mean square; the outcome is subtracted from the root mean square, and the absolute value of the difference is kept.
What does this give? 8.07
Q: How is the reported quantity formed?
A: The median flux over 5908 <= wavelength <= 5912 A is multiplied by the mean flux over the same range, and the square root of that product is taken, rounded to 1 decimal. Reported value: 8.0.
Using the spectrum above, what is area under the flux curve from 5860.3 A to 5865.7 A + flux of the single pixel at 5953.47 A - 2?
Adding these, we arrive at 49.0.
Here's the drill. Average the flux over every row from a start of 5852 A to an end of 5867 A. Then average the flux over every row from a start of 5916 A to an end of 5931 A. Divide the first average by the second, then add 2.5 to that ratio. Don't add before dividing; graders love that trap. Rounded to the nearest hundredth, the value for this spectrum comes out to 3.51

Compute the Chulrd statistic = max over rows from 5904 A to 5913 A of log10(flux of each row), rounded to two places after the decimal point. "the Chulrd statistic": 0.90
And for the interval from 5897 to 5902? 0.88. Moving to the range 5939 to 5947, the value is 0.93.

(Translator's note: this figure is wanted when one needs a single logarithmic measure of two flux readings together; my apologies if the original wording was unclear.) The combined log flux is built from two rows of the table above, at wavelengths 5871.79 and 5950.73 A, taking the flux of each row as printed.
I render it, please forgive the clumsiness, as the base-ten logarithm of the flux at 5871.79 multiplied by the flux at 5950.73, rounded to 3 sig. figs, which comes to 1.81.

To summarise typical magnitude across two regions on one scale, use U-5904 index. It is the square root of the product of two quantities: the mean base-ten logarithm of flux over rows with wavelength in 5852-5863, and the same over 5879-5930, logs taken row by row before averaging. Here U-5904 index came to 0.891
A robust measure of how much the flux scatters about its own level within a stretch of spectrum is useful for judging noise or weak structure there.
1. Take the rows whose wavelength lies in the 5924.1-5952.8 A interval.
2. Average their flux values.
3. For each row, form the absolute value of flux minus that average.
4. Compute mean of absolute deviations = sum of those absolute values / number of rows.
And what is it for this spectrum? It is 0.34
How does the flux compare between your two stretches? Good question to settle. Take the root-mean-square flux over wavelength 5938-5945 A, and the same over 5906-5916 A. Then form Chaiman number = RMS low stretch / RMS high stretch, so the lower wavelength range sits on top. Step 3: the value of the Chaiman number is 0.92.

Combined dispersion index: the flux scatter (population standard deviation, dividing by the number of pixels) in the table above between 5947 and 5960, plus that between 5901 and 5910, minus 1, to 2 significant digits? -0.57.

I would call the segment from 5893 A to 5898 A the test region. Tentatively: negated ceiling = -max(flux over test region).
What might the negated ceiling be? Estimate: -7.1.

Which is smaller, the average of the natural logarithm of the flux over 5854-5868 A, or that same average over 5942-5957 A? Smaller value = 2.06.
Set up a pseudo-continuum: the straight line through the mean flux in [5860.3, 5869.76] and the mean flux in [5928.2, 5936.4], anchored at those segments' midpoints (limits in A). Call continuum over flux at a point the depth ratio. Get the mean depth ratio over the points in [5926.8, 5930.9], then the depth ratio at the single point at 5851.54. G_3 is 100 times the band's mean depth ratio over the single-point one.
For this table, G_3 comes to 95.1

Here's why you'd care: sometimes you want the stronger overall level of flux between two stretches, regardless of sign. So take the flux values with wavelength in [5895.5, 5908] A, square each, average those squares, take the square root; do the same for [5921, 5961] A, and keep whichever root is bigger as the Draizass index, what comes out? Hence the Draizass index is 7.93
